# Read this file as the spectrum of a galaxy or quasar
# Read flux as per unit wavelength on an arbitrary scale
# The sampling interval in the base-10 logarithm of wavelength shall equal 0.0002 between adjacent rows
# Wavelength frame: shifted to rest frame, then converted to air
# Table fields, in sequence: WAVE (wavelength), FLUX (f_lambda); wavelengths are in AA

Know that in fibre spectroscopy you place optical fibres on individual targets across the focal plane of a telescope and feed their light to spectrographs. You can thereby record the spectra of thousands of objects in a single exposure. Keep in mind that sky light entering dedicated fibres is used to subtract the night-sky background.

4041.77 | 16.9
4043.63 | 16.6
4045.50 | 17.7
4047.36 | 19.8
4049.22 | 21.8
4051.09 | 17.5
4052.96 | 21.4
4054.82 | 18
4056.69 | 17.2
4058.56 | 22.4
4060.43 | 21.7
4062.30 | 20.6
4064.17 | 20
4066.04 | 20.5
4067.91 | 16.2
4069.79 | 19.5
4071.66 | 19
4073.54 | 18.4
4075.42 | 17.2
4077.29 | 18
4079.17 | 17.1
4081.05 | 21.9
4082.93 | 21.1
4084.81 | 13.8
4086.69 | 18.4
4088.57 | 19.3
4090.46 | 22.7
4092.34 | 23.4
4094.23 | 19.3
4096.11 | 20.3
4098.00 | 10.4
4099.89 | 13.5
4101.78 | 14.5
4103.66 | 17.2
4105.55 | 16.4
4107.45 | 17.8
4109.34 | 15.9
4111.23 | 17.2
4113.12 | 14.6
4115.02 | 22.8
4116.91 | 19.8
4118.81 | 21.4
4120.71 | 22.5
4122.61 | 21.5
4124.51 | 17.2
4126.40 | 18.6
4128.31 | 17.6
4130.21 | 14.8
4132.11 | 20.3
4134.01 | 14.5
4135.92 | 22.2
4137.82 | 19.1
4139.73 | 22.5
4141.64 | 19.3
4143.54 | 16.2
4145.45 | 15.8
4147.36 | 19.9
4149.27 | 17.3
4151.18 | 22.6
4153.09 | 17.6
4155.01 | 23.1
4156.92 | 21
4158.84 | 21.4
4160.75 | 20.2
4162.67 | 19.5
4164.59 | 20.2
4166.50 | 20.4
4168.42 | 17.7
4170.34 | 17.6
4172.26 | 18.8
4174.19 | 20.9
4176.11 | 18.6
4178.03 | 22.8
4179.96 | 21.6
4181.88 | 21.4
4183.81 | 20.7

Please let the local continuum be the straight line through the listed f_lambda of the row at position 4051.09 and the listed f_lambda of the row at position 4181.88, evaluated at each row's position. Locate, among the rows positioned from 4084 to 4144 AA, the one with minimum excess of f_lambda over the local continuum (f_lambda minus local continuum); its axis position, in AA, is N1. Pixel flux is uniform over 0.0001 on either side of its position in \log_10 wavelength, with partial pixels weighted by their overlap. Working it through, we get 4098.00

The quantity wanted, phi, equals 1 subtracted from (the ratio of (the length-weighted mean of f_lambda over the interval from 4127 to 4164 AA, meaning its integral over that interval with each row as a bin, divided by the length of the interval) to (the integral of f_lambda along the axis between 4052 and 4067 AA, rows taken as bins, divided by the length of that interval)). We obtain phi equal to -0.050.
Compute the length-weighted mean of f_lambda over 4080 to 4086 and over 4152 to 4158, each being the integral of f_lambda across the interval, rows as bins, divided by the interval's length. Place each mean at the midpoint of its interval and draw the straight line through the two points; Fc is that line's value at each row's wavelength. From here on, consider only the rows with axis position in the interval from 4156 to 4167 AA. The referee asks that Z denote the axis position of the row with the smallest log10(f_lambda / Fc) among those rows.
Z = 4162.67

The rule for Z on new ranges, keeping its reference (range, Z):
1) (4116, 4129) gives 4124.51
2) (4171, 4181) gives 4176.11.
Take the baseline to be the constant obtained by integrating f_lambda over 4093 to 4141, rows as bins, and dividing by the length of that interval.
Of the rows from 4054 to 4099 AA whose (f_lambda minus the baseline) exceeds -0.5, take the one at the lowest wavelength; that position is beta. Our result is 4054.82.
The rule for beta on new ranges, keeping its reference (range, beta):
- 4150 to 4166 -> 4151.18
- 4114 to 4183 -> 4115.02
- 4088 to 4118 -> 4088.57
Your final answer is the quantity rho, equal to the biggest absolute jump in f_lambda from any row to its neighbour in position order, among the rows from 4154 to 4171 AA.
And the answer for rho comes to 2.7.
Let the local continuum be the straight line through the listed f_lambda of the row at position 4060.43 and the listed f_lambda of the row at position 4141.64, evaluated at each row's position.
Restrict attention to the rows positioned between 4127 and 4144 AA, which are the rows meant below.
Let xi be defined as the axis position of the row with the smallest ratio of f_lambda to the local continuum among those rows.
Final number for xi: 4134.01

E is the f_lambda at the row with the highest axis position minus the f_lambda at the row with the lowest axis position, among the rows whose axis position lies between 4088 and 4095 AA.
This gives 0.0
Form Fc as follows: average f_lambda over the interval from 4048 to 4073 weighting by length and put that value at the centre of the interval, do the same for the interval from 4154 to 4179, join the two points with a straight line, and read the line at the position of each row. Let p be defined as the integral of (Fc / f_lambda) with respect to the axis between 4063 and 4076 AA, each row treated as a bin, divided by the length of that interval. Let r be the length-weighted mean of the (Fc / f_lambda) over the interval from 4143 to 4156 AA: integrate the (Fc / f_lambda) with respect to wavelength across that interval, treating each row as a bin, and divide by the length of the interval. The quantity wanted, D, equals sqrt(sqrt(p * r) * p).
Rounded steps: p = 1.06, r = 1.08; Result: 1.06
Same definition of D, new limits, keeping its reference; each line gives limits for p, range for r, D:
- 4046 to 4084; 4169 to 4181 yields 1.02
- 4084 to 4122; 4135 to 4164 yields 1.11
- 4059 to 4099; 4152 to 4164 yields 1.05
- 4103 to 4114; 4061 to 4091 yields 1.17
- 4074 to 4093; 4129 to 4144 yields 1.06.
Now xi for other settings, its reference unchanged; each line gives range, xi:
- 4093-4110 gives 4098.00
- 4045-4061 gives 4056.69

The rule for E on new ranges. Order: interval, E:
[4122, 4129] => -3.9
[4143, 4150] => 1.1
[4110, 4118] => 2.6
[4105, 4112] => 0.8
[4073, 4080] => -1.3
